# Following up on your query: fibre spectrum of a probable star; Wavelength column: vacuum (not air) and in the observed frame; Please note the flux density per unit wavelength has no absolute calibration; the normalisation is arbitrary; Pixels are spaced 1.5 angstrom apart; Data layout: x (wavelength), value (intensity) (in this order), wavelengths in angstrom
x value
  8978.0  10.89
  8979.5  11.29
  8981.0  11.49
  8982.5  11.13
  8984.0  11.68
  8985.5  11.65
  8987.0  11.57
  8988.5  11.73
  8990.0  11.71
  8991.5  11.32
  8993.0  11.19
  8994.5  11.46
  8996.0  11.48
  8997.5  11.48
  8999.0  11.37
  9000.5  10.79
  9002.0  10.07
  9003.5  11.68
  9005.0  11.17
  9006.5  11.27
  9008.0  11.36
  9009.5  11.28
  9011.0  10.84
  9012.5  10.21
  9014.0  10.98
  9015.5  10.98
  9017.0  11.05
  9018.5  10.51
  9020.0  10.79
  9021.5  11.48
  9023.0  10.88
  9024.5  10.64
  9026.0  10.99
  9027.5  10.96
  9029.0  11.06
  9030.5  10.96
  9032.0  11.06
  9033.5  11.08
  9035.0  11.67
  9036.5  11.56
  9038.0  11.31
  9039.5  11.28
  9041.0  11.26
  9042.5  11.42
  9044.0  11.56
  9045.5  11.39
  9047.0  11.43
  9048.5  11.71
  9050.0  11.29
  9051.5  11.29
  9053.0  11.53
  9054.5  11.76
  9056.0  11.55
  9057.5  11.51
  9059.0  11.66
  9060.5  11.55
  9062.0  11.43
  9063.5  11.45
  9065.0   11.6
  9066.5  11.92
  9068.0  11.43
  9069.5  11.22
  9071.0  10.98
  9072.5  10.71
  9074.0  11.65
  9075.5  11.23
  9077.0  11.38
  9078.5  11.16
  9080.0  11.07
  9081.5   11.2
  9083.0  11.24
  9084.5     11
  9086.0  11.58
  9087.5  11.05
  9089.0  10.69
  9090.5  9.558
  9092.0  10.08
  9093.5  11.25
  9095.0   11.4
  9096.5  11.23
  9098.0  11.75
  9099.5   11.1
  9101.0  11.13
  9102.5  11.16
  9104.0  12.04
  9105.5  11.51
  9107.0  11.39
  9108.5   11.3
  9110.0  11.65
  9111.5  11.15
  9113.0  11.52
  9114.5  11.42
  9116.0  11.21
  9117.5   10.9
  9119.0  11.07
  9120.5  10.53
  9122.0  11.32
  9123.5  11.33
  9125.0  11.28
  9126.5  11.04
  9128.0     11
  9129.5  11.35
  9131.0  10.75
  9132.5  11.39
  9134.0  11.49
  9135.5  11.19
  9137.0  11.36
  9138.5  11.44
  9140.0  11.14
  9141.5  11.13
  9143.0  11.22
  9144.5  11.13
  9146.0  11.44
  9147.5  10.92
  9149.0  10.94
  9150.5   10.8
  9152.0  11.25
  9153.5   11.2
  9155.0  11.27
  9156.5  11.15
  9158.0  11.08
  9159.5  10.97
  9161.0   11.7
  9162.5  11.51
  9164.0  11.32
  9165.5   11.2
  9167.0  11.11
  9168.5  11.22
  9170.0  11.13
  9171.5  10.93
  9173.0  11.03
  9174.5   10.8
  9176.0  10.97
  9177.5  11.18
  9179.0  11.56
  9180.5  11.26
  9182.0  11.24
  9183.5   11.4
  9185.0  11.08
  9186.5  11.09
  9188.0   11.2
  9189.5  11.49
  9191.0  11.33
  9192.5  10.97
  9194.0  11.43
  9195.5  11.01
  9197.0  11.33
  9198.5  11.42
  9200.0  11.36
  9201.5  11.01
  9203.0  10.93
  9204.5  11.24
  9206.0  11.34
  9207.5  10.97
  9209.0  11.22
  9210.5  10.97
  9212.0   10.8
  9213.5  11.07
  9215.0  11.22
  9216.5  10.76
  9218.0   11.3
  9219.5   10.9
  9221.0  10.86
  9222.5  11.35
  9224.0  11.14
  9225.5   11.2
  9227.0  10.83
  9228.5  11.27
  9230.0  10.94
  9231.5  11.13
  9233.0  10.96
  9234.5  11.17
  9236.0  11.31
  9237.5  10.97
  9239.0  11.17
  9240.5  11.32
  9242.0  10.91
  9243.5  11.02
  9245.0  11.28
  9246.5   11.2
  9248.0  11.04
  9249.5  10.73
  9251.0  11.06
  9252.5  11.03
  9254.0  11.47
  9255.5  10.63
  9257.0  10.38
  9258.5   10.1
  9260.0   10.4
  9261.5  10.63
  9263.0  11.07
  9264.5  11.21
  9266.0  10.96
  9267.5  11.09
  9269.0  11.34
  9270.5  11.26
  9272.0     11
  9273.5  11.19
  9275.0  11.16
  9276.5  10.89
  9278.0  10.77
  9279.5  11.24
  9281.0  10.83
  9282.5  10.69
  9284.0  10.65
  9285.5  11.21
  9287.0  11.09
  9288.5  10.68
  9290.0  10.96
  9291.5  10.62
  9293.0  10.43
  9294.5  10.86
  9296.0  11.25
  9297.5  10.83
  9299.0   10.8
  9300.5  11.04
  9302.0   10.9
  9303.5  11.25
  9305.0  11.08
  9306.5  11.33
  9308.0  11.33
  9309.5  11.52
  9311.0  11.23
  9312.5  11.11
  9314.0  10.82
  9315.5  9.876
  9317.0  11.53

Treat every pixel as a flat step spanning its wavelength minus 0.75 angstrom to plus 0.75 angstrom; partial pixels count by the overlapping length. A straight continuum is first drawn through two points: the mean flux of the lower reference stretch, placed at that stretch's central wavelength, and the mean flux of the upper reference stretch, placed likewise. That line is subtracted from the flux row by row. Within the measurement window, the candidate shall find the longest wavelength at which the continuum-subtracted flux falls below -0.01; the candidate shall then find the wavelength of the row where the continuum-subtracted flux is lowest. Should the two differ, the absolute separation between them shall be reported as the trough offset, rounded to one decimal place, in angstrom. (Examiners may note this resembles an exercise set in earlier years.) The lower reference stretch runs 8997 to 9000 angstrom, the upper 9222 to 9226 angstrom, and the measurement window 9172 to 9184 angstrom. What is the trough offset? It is 7.5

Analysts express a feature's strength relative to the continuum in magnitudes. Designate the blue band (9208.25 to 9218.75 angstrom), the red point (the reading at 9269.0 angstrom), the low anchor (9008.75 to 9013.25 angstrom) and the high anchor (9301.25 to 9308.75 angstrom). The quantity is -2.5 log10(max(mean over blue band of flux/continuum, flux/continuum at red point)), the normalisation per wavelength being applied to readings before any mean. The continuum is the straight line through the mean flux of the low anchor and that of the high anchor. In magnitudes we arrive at -0.020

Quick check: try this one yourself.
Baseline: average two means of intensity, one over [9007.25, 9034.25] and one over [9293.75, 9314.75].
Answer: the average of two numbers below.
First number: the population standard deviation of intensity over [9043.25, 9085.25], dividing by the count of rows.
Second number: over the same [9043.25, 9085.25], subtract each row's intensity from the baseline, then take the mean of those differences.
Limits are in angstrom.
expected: -0.053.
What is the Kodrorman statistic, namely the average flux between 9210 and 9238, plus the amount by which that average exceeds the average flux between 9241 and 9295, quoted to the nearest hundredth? 11.20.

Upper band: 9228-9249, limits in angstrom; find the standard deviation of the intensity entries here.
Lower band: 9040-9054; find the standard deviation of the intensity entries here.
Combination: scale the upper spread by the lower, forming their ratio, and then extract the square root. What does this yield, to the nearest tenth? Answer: 1.0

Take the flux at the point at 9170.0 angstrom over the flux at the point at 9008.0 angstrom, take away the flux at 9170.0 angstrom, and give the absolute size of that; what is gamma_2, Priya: 10.2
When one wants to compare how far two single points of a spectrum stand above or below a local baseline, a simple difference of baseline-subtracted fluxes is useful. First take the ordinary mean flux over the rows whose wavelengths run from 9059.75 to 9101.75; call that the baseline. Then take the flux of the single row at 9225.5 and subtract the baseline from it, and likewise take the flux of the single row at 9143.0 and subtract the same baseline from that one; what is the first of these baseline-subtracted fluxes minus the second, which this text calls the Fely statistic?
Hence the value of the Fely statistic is 0.0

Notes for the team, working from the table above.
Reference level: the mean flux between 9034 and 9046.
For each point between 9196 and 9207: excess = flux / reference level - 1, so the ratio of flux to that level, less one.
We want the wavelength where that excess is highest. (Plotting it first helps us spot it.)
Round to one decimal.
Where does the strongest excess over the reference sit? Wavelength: 9198.5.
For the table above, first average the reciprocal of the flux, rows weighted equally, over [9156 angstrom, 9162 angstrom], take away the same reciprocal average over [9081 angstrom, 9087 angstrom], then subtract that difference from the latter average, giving 0.089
